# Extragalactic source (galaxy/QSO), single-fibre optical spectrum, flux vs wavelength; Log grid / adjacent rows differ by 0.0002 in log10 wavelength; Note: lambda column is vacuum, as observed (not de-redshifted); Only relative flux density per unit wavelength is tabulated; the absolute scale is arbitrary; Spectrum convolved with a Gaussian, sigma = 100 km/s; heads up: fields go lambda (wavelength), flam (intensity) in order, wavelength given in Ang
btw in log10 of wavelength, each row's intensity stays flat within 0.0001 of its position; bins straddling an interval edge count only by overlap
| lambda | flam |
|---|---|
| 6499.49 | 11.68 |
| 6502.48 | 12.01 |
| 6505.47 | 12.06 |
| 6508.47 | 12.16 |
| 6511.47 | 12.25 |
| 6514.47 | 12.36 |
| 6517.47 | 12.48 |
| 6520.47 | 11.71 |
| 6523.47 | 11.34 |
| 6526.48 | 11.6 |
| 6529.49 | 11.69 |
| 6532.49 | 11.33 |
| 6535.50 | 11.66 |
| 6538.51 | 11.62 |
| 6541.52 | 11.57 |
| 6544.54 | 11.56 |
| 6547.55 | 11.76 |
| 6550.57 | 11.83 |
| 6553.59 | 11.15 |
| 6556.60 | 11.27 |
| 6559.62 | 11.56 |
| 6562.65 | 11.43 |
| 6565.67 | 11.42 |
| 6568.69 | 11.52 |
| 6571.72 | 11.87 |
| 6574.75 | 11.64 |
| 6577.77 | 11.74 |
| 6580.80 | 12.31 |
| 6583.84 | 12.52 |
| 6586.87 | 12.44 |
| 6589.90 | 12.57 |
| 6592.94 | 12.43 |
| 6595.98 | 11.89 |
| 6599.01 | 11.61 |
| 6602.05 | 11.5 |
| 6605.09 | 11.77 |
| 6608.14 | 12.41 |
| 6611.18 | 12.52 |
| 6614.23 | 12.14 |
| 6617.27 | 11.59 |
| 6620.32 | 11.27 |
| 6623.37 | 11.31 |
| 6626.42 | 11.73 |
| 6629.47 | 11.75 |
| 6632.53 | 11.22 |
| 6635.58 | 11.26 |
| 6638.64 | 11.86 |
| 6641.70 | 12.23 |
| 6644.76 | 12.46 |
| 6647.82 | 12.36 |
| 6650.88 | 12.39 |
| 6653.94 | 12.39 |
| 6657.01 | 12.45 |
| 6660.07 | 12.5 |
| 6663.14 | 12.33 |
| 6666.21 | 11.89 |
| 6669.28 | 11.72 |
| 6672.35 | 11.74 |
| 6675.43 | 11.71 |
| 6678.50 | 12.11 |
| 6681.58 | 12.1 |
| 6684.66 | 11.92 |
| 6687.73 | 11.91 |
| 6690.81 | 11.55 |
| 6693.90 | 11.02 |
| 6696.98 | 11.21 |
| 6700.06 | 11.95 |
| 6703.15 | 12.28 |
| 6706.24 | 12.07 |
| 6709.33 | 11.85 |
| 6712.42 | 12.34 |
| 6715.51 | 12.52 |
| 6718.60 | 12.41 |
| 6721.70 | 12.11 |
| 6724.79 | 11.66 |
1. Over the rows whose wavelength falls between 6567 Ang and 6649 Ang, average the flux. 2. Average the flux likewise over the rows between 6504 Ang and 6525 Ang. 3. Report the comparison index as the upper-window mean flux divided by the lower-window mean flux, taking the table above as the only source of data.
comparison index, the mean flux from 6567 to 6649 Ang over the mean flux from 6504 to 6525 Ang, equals 0.99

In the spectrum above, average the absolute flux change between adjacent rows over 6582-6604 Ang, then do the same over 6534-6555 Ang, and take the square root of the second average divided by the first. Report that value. 0.91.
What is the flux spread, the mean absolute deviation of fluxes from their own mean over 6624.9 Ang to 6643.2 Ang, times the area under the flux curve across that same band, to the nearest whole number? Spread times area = 62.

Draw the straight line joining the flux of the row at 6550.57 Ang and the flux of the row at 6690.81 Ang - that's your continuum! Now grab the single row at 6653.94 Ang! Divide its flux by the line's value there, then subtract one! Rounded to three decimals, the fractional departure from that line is 0.066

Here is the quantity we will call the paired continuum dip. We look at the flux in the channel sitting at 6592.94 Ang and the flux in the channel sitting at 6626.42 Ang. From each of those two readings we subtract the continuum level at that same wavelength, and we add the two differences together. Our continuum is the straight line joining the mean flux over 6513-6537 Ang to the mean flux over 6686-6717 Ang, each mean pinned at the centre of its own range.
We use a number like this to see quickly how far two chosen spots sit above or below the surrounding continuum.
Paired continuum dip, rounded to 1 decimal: 0.5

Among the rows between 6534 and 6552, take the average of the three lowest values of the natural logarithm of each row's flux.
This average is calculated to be 2.450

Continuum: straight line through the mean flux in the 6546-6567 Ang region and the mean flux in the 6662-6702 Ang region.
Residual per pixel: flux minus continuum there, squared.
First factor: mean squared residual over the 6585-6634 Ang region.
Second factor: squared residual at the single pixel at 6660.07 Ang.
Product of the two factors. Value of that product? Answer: 0.18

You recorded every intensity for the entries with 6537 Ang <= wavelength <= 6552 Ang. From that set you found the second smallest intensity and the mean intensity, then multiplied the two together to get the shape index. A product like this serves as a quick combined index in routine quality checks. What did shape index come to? 135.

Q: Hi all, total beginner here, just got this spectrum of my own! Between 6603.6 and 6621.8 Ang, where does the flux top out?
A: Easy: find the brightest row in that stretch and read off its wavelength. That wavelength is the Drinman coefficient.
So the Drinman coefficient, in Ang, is 6611.18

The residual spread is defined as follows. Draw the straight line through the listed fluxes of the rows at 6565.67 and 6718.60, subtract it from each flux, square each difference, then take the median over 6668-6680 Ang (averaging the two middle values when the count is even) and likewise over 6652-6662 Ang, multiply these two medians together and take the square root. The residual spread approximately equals 0.16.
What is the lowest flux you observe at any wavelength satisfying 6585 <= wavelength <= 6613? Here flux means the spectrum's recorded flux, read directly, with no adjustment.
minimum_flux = 11.5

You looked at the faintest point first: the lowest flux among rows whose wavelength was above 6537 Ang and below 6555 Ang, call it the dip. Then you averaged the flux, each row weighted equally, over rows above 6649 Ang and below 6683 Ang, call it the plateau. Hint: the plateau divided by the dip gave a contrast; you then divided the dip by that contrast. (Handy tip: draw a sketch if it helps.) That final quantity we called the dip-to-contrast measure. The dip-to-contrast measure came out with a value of 10.3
